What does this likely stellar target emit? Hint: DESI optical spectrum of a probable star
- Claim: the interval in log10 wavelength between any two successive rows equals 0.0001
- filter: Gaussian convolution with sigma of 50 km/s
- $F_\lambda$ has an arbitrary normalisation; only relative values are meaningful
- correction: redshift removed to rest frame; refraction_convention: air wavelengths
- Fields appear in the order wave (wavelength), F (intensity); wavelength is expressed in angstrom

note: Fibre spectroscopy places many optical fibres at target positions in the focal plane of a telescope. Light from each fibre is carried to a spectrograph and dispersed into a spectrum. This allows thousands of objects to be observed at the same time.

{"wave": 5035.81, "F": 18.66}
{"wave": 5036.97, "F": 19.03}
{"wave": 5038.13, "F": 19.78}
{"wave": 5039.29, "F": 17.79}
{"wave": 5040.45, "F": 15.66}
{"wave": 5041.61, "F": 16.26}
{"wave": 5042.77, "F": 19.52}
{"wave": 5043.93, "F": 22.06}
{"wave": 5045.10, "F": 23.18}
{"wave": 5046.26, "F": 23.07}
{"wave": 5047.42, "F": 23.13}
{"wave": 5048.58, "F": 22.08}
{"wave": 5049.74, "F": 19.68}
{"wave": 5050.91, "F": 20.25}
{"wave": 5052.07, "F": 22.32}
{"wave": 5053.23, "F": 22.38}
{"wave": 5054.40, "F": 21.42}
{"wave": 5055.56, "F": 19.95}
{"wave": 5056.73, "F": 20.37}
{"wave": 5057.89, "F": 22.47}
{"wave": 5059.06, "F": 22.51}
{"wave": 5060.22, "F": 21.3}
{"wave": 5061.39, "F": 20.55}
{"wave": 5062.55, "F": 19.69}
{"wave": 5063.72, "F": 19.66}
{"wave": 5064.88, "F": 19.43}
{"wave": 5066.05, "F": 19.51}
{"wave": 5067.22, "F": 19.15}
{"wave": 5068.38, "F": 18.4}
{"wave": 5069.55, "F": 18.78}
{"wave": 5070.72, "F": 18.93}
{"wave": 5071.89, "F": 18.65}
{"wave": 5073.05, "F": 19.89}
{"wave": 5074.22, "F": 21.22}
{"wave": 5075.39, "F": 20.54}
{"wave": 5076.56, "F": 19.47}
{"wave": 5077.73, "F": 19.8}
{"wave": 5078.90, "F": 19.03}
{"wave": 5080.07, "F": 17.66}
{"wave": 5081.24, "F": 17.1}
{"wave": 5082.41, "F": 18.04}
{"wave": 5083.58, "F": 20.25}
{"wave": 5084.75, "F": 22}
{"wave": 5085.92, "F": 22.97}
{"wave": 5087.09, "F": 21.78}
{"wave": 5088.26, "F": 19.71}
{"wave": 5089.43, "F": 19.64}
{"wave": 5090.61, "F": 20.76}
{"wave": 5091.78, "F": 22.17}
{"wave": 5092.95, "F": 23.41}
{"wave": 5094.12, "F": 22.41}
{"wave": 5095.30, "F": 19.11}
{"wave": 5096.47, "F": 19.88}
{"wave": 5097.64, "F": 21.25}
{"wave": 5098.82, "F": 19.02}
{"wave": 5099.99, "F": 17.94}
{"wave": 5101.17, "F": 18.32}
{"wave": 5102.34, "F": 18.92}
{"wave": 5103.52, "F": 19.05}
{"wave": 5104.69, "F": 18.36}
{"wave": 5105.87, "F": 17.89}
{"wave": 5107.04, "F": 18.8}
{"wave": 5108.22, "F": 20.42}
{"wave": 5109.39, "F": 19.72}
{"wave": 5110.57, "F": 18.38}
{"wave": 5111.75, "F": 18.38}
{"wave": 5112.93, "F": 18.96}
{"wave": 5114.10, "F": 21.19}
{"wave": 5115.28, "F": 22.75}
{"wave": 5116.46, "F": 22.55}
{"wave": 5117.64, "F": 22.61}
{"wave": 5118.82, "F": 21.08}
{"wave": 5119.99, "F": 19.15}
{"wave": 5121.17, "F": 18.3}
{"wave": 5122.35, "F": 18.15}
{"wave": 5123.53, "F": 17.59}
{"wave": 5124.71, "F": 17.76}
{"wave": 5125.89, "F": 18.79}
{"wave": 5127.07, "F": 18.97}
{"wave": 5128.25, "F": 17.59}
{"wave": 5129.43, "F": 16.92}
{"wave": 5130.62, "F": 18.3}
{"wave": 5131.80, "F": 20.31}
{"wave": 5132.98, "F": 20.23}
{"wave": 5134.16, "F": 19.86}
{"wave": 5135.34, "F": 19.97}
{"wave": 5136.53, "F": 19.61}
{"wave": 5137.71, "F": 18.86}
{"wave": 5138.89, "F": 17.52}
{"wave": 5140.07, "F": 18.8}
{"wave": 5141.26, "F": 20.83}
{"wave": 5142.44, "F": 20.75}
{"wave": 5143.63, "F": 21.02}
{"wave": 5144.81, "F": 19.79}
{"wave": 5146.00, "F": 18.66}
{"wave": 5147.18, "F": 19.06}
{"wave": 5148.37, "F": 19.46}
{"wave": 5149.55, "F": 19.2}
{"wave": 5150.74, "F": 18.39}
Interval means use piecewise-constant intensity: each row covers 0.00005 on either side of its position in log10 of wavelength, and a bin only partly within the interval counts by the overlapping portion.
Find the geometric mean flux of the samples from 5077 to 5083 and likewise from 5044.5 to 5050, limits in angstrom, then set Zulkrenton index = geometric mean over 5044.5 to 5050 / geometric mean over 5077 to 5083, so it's 1.21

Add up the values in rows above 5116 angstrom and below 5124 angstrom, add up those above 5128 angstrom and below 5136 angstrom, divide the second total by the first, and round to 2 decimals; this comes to 0.96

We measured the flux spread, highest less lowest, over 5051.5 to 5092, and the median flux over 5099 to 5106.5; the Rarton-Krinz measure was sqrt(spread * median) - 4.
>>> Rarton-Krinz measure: 6.4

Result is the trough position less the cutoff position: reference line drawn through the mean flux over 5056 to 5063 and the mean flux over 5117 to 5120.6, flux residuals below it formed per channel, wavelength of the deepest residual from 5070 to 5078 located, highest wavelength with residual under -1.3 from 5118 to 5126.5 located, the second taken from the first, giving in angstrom -54.0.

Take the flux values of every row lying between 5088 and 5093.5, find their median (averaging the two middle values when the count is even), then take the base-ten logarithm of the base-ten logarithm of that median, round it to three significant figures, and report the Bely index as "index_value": 0.120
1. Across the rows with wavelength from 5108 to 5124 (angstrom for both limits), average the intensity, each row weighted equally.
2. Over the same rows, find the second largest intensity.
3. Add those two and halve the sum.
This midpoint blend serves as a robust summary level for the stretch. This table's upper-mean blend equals 21.3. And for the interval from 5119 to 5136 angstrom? 19.5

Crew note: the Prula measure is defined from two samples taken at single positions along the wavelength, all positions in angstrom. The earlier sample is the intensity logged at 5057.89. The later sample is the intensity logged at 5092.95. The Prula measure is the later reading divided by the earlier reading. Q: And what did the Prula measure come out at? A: 1.04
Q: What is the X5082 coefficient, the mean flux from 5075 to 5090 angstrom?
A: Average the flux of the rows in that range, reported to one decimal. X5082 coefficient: 19.8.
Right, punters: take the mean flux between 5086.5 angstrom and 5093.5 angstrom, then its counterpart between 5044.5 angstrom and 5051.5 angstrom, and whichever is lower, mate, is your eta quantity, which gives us 21.2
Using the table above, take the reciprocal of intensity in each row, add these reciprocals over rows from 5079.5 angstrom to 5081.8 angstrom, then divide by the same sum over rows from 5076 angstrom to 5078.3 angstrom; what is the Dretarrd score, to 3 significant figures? 1.13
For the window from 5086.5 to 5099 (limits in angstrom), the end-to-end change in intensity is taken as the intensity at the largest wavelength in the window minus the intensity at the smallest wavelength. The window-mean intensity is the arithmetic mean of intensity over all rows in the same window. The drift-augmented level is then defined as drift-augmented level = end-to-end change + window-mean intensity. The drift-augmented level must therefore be 18.1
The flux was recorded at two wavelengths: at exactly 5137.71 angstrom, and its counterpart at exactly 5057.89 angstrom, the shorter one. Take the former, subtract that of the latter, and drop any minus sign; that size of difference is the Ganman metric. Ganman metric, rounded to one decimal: 3.6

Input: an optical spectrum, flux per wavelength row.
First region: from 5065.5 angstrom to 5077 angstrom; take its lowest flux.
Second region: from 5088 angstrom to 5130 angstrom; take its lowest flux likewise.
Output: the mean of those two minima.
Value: 17.7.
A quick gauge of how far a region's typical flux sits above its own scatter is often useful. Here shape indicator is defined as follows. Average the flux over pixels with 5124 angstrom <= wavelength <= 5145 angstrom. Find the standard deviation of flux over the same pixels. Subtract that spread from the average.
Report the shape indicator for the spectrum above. 18.0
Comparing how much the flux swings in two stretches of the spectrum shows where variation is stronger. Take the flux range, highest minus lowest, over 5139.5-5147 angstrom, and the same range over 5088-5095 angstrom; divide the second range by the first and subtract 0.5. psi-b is 1.1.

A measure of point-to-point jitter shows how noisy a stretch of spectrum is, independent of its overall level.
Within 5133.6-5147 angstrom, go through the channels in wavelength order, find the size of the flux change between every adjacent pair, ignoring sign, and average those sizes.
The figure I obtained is 0.86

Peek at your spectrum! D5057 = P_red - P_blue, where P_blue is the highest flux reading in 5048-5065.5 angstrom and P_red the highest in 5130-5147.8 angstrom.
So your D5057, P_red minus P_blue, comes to -1.5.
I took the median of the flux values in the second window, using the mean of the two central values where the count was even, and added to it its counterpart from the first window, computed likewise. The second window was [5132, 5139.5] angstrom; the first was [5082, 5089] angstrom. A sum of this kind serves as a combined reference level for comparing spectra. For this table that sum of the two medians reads 41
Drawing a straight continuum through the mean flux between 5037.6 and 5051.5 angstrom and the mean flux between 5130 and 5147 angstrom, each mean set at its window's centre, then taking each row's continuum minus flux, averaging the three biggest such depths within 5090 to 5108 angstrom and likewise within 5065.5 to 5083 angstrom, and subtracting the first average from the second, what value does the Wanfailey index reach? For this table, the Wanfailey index 0.6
